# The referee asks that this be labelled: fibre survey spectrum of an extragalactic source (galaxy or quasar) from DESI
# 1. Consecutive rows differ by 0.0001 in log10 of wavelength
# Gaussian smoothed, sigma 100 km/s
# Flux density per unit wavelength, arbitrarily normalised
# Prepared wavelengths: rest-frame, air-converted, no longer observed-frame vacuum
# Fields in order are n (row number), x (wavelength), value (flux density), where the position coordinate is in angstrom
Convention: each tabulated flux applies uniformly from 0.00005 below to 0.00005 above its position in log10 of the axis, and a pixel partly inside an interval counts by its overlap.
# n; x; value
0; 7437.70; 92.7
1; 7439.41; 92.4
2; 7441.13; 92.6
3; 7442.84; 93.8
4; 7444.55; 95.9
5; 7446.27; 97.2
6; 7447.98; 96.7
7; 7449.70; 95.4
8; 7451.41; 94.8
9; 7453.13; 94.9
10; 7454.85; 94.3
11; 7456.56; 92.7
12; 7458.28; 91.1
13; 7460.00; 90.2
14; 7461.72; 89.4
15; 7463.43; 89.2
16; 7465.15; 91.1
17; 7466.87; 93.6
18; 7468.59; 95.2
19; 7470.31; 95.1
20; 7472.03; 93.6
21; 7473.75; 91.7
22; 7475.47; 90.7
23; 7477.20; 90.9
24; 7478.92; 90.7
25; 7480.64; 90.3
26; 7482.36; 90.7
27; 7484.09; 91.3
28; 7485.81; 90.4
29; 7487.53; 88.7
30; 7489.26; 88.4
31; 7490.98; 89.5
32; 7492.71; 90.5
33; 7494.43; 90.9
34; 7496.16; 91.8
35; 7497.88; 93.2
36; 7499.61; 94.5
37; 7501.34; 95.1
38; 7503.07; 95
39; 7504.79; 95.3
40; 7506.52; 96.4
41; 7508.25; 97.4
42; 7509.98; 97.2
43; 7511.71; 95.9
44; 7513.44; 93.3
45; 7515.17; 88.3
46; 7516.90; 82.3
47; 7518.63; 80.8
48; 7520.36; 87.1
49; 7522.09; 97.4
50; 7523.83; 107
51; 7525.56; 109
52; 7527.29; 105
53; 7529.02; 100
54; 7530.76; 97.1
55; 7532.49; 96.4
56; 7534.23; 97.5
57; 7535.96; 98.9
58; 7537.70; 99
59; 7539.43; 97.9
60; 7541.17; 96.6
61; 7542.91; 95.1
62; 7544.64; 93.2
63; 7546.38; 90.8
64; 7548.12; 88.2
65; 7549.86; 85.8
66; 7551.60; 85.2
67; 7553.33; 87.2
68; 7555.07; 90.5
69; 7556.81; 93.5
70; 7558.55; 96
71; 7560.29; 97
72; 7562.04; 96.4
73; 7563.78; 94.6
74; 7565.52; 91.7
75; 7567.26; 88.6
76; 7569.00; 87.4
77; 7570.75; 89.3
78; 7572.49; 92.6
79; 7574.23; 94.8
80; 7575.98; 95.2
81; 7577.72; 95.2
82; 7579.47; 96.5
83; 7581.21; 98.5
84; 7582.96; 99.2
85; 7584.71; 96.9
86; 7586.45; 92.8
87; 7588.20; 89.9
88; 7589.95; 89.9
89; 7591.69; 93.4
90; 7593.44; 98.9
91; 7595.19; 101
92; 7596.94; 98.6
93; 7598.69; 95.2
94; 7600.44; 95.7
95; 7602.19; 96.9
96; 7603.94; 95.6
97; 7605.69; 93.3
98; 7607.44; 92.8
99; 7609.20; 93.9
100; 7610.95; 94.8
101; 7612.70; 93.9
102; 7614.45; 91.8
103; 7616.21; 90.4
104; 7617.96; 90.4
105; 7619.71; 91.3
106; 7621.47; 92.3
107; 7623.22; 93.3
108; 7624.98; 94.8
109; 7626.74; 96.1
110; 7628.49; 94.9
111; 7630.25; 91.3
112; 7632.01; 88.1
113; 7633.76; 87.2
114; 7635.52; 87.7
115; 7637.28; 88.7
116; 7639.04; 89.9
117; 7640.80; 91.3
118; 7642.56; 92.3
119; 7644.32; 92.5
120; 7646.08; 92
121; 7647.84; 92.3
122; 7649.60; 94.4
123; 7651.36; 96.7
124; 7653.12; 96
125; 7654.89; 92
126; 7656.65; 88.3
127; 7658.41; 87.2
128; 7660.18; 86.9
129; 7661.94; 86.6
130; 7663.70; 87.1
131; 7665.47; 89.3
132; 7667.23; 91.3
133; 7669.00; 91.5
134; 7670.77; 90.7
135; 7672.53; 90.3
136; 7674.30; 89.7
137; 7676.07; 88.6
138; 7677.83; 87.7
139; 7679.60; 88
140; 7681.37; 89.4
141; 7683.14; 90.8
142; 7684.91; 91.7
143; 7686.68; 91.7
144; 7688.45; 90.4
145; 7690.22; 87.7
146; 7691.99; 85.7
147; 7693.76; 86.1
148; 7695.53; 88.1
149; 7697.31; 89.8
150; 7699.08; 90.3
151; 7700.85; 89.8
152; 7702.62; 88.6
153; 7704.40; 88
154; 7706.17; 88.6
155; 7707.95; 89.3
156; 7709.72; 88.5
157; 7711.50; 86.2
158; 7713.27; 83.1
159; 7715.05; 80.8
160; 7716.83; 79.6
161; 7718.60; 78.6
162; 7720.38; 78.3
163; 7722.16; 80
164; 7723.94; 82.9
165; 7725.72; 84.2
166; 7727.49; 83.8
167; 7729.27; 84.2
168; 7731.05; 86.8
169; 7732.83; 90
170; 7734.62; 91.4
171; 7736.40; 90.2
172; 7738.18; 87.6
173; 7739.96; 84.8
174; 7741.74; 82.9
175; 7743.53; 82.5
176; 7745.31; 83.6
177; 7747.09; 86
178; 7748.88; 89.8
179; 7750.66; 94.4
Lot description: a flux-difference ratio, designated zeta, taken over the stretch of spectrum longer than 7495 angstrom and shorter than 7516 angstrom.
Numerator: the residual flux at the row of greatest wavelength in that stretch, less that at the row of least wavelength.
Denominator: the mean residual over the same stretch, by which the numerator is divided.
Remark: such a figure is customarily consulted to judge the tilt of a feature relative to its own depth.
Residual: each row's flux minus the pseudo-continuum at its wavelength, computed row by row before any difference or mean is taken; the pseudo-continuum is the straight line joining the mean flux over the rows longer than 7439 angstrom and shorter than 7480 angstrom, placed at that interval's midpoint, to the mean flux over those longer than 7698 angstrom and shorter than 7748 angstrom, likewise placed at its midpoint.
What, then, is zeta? -1.1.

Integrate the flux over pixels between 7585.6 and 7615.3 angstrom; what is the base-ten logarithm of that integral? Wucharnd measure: 3.449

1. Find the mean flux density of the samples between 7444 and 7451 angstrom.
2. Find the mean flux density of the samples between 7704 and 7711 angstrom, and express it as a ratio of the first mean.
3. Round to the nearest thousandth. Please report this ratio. 0.920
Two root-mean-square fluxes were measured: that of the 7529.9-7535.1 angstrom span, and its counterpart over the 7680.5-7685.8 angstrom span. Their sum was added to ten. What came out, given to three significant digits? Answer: 198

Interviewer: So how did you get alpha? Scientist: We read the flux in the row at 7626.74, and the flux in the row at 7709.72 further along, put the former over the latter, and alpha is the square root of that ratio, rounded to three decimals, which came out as 1.042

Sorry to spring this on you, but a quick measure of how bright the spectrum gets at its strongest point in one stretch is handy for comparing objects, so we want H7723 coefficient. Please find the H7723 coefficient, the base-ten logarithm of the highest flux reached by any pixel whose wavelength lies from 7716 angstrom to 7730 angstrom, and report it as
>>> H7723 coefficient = 1.925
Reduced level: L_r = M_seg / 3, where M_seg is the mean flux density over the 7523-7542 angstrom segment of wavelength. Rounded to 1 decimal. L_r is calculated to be 33.5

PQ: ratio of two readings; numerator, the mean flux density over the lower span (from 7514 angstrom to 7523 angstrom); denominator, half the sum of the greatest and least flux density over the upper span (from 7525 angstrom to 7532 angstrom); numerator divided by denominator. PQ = 0.85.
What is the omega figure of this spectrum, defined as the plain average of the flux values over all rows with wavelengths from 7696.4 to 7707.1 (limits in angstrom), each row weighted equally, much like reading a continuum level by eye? 89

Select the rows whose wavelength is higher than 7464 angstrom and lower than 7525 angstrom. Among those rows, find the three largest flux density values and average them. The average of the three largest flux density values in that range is 101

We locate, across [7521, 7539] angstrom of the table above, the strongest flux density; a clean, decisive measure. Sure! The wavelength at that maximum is 7525.56 angstrom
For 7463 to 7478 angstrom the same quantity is 7468.59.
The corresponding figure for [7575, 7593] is 7582.96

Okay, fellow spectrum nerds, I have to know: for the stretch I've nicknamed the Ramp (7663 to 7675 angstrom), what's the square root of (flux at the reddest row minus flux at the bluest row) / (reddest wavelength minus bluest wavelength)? 0.5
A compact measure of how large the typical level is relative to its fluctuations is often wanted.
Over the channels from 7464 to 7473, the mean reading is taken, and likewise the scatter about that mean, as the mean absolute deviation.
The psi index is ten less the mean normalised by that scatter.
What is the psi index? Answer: -72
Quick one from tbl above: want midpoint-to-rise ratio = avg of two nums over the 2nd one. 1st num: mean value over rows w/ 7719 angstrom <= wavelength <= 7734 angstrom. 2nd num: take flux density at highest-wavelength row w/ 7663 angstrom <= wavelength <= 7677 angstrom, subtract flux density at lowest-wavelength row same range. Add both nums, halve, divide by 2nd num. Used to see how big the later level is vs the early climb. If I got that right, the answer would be 28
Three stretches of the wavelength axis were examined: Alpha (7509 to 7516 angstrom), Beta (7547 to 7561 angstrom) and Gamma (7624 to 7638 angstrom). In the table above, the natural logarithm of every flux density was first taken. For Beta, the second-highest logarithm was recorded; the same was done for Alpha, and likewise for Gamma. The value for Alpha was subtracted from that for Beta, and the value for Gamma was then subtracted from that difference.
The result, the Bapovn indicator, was -4.552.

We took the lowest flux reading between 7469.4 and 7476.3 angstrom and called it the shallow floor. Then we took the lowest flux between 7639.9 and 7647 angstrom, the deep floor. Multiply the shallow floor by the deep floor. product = 8281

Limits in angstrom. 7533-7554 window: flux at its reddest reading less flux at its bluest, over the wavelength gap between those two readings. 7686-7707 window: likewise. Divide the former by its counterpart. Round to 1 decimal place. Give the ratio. 3.4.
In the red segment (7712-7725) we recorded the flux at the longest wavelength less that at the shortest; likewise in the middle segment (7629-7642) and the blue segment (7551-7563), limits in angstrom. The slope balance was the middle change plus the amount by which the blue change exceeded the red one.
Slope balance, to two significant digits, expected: 11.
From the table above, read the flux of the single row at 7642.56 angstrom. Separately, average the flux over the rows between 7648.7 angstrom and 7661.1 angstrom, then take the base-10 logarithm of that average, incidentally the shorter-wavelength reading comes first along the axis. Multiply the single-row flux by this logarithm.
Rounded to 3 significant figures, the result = 181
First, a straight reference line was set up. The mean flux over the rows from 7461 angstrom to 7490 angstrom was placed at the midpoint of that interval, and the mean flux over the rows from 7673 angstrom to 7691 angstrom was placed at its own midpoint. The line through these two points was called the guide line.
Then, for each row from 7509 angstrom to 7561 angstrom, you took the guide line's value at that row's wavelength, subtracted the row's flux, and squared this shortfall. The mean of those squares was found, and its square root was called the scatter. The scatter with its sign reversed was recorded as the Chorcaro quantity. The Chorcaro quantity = -7.5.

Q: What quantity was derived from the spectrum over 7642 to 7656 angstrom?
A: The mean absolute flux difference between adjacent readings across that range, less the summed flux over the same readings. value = -747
